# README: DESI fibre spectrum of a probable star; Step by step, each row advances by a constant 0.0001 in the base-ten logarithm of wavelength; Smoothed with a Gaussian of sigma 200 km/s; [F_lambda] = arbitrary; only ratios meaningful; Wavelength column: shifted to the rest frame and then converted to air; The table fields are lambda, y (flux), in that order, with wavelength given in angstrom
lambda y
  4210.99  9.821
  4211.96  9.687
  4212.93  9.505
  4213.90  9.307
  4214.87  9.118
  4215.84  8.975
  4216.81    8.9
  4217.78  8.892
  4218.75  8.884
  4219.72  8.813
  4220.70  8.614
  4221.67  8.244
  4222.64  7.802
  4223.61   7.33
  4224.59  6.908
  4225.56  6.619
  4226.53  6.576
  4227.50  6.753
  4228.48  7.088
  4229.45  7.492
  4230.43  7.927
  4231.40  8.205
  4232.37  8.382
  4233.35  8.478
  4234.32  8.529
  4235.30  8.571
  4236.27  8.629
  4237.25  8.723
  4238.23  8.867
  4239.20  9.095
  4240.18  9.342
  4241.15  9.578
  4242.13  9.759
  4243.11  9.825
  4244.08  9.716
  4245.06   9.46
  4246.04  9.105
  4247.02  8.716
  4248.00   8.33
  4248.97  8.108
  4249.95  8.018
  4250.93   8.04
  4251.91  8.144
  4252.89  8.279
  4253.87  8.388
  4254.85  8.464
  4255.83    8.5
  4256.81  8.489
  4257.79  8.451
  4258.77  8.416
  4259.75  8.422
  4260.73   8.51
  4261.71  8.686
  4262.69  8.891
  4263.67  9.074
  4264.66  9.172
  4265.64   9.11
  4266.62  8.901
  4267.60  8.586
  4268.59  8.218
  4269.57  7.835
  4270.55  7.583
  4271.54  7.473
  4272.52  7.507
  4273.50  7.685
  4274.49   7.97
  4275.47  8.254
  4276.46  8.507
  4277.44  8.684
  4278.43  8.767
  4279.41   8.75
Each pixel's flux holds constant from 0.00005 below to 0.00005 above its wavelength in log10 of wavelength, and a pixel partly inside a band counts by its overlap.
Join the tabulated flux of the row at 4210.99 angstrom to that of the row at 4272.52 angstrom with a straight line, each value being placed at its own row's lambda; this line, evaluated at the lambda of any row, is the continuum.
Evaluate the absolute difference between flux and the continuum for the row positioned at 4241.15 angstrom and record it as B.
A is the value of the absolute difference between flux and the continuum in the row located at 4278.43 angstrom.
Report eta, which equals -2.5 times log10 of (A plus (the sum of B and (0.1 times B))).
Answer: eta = -1.0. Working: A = 1.5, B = 0.89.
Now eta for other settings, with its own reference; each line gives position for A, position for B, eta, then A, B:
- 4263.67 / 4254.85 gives -0.5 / 1.2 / 0.29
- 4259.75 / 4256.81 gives 0.2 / 0.4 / 0.39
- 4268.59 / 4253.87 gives 0.3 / 0.6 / 0.18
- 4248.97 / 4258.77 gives 0.4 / 0.3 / 0.39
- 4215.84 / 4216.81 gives -0.4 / 0.7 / 0.70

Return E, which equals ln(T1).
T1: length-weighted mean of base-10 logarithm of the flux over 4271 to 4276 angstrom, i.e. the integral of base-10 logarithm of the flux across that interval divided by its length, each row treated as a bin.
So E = -0.117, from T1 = 0.890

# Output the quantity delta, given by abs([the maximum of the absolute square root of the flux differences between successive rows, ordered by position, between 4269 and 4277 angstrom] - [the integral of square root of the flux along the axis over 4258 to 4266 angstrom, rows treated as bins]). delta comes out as 23.6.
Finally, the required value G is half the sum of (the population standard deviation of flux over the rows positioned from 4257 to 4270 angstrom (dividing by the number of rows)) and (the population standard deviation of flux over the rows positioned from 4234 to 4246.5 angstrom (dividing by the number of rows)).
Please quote 0.41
